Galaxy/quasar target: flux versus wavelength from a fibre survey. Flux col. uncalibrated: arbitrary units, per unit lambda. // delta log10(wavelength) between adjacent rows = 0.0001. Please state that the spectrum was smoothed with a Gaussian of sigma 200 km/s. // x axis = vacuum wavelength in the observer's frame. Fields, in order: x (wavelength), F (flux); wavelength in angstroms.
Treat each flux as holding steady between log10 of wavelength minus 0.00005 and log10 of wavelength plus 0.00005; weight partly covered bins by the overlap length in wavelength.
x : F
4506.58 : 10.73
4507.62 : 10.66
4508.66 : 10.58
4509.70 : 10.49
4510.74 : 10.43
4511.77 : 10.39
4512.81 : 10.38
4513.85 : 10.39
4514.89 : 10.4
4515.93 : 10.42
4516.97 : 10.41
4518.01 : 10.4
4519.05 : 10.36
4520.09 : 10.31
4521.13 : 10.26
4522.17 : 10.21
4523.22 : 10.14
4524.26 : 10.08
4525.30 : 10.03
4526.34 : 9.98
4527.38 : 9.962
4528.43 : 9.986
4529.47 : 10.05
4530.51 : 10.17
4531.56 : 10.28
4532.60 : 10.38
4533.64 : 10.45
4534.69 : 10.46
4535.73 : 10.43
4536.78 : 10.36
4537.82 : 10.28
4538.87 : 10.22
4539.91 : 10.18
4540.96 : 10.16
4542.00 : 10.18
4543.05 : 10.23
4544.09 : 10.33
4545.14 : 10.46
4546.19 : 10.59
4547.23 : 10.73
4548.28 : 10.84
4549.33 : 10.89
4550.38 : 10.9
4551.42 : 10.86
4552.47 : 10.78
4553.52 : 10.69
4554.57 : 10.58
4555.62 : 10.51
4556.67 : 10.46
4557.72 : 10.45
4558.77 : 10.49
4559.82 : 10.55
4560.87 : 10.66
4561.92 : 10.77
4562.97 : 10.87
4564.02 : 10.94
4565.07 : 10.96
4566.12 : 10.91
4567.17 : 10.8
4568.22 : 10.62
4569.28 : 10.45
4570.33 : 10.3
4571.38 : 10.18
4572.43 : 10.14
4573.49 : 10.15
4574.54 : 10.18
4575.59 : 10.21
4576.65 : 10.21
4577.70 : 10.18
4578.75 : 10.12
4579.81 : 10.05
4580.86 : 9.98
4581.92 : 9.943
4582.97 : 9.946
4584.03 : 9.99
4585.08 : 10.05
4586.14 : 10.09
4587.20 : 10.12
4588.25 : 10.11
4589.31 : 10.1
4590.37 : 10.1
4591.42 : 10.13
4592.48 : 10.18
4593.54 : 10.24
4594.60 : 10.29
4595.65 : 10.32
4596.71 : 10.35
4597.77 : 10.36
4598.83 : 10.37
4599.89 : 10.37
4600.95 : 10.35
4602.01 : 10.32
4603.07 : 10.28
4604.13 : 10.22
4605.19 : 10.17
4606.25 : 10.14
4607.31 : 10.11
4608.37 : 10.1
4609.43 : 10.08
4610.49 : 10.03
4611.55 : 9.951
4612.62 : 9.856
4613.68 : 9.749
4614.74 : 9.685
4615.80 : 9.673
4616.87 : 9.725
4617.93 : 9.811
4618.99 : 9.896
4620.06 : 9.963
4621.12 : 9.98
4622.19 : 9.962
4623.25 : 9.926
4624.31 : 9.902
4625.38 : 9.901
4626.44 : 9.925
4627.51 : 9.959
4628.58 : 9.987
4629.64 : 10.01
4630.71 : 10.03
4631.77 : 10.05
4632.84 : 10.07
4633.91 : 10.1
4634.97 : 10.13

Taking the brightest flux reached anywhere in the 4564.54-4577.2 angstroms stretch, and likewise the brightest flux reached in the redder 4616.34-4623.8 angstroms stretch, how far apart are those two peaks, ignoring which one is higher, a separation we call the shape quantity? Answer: 1.0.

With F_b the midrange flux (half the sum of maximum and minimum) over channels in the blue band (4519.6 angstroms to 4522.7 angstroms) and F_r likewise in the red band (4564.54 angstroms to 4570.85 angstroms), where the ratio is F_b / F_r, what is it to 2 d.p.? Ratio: 0.97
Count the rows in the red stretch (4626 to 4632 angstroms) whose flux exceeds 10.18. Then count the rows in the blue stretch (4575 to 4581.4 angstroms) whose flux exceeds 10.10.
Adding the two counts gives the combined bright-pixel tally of 4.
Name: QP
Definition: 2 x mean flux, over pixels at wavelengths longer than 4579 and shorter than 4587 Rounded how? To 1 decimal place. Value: 20.0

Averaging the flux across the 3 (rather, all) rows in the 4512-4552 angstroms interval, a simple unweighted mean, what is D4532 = 10.3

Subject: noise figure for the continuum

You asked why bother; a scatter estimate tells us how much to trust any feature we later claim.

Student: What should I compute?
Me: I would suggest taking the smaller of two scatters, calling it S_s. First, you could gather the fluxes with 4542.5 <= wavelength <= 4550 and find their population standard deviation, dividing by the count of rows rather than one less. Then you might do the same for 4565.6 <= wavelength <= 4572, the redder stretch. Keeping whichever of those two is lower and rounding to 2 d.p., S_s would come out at 0.23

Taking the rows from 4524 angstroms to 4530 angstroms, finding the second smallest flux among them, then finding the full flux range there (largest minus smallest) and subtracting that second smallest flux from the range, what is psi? -9.9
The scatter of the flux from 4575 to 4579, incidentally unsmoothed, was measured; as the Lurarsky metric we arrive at 0.04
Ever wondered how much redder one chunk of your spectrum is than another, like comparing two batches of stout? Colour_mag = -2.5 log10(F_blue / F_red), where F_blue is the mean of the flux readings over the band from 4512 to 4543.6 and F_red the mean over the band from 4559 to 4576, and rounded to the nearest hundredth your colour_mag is 0.03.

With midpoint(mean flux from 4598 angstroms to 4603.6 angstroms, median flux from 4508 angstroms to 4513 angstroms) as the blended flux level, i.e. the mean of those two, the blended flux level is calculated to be 10.4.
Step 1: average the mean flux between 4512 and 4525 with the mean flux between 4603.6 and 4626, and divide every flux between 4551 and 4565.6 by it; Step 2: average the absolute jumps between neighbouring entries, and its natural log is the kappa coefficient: -5.0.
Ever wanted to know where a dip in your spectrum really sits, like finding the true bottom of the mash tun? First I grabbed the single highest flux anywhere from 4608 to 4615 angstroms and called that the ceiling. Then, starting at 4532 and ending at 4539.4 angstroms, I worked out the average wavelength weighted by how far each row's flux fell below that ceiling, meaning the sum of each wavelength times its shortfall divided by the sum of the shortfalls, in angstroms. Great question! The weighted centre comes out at 4535.2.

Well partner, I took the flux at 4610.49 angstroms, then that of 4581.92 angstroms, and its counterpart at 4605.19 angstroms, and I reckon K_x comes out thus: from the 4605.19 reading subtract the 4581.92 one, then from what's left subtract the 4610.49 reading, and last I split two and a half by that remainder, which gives -0.255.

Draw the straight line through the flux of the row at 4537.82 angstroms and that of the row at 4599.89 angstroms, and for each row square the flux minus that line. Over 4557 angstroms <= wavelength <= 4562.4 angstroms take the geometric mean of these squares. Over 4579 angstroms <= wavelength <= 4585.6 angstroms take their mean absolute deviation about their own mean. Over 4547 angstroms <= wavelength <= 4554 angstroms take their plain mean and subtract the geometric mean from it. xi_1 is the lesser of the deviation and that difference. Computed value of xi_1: 0.026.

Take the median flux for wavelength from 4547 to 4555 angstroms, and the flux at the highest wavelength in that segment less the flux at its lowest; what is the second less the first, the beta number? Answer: -11.0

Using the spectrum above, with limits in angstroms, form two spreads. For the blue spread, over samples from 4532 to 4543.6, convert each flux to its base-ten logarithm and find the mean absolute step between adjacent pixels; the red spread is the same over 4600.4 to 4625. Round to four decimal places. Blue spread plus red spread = 0.0040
